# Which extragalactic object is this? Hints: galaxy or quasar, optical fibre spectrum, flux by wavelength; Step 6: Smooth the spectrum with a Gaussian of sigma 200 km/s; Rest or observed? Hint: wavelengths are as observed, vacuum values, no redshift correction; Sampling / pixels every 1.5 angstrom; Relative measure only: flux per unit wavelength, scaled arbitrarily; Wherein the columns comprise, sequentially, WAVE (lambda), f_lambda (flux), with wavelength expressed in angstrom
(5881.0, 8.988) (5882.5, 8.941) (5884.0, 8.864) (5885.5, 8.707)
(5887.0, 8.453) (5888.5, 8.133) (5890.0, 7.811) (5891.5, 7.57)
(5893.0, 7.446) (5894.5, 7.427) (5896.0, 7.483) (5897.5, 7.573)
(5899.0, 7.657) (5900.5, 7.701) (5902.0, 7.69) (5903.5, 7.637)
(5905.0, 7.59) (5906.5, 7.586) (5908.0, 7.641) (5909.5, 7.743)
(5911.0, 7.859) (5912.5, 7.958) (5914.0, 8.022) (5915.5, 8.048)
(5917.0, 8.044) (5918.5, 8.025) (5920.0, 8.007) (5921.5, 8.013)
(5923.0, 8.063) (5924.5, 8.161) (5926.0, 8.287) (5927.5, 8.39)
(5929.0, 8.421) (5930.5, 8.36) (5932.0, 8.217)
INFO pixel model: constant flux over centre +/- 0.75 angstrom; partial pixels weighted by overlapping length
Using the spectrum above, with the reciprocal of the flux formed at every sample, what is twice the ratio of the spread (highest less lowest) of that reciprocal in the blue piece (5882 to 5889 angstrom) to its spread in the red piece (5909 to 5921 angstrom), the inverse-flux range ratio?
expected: 4.5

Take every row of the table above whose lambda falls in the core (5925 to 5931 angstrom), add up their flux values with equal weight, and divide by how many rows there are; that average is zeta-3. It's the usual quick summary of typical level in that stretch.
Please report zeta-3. 8.4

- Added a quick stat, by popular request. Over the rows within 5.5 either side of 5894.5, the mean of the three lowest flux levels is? 7.5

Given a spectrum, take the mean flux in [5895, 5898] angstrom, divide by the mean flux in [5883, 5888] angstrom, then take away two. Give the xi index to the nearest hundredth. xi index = -1.13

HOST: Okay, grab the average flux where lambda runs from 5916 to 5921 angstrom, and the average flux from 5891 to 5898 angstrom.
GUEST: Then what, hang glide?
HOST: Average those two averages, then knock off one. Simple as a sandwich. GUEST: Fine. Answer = 6.76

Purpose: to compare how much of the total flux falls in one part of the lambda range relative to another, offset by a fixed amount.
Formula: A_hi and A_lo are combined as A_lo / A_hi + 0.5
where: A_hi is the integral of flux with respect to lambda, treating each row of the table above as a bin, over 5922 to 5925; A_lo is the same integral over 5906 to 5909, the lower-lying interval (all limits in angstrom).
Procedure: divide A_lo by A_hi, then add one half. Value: 1.44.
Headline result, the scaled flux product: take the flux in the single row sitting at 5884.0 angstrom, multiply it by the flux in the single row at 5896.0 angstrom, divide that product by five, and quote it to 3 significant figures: 13.3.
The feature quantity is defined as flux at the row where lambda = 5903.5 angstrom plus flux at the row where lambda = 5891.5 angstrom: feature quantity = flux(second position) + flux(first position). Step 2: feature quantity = 15.2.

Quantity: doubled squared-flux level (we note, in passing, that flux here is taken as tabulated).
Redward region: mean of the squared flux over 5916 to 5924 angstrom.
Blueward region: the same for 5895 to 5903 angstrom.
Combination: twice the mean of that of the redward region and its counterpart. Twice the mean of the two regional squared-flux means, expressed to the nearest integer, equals 123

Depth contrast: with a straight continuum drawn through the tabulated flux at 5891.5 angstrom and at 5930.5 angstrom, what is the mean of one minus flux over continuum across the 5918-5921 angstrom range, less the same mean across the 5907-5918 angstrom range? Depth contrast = 0.003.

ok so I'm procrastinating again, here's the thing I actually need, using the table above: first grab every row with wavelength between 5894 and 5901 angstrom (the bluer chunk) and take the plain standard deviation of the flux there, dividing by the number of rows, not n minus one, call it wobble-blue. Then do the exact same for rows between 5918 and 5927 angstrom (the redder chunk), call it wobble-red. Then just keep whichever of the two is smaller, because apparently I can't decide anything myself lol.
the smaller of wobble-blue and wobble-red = 0.101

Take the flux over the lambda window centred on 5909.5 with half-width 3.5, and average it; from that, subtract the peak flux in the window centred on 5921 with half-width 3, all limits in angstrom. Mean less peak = -0.31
